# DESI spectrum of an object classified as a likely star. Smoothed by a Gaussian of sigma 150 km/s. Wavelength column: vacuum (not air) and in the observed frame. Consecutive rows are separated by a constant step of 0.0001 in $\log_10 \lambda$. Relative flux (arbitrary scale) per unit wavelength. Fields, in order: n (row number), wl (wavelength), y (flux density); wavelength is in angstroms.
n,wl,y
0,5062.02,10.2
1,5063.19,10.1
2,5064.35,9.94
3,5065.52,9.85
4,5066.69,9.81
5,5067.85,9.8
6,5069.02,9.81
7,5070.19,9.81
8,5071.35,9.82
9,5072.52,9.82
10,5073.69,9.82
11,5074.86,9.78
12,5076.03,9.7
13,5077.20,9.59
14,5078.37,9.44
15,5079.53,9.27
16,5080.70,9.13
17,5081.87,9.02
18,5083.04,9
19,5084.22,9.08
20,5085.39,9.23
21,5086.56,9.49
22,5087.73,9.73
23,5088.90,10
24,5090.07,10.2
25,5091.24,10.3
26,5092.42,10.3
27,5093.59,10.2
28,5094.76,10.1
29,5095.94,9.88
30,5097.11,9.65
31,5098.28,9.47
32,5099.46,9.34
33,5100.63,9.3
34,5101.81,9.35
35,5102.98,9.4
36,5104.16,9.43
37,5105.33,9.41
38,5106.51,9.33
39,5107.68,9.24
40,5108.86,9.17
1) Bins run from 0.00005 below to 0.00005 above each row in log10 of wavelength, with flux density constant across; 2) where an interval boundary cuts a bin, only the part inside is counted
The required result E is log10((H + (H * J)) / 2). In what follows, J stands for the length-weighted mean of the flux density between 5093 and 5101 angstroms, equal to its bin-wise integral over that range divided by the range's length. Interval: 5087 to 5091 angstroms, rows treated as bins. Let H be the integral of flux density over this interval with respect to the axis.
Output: 2.33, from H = 40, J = 9.72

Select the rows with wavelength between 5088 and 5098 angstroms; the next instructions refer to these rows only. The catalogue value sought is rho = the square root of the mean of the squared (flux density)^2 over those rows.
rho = 102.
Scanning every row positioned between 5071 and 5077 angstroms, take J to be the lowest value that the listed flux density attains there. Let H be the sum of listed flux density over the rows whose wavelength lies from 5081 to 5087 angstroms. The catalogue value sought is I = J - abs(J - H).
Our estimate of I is -26.4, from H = 46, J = 9.7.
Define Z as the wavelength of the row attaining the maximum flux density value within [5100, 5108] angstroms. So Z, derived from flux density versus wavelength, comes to 5104.16 angstroms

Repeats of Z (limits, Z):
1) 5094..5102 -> 5094.76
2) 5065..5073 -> 5065.52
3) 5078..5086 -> 5078.37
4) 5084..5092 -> 5091.24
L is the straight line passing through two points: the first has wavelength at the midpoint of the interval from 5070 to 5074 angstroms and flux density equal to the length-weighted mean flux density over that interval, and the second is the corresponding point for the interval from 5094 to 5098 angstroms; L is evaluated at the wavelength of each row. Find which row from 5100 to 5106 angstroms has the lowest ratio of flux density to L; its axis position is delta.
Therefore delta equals 5100.63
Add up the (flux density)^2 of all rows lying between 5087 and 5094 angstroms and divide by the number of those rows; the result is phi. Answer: 102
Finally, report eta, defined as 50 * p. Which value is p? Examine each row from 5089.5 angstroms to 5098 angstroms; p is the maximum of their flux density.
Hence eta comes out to 515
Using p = 10.3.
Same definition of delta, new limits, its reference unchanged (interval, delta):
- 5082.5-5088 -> 5083.04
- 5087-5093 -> 5087.73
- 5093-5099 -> 5098.28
